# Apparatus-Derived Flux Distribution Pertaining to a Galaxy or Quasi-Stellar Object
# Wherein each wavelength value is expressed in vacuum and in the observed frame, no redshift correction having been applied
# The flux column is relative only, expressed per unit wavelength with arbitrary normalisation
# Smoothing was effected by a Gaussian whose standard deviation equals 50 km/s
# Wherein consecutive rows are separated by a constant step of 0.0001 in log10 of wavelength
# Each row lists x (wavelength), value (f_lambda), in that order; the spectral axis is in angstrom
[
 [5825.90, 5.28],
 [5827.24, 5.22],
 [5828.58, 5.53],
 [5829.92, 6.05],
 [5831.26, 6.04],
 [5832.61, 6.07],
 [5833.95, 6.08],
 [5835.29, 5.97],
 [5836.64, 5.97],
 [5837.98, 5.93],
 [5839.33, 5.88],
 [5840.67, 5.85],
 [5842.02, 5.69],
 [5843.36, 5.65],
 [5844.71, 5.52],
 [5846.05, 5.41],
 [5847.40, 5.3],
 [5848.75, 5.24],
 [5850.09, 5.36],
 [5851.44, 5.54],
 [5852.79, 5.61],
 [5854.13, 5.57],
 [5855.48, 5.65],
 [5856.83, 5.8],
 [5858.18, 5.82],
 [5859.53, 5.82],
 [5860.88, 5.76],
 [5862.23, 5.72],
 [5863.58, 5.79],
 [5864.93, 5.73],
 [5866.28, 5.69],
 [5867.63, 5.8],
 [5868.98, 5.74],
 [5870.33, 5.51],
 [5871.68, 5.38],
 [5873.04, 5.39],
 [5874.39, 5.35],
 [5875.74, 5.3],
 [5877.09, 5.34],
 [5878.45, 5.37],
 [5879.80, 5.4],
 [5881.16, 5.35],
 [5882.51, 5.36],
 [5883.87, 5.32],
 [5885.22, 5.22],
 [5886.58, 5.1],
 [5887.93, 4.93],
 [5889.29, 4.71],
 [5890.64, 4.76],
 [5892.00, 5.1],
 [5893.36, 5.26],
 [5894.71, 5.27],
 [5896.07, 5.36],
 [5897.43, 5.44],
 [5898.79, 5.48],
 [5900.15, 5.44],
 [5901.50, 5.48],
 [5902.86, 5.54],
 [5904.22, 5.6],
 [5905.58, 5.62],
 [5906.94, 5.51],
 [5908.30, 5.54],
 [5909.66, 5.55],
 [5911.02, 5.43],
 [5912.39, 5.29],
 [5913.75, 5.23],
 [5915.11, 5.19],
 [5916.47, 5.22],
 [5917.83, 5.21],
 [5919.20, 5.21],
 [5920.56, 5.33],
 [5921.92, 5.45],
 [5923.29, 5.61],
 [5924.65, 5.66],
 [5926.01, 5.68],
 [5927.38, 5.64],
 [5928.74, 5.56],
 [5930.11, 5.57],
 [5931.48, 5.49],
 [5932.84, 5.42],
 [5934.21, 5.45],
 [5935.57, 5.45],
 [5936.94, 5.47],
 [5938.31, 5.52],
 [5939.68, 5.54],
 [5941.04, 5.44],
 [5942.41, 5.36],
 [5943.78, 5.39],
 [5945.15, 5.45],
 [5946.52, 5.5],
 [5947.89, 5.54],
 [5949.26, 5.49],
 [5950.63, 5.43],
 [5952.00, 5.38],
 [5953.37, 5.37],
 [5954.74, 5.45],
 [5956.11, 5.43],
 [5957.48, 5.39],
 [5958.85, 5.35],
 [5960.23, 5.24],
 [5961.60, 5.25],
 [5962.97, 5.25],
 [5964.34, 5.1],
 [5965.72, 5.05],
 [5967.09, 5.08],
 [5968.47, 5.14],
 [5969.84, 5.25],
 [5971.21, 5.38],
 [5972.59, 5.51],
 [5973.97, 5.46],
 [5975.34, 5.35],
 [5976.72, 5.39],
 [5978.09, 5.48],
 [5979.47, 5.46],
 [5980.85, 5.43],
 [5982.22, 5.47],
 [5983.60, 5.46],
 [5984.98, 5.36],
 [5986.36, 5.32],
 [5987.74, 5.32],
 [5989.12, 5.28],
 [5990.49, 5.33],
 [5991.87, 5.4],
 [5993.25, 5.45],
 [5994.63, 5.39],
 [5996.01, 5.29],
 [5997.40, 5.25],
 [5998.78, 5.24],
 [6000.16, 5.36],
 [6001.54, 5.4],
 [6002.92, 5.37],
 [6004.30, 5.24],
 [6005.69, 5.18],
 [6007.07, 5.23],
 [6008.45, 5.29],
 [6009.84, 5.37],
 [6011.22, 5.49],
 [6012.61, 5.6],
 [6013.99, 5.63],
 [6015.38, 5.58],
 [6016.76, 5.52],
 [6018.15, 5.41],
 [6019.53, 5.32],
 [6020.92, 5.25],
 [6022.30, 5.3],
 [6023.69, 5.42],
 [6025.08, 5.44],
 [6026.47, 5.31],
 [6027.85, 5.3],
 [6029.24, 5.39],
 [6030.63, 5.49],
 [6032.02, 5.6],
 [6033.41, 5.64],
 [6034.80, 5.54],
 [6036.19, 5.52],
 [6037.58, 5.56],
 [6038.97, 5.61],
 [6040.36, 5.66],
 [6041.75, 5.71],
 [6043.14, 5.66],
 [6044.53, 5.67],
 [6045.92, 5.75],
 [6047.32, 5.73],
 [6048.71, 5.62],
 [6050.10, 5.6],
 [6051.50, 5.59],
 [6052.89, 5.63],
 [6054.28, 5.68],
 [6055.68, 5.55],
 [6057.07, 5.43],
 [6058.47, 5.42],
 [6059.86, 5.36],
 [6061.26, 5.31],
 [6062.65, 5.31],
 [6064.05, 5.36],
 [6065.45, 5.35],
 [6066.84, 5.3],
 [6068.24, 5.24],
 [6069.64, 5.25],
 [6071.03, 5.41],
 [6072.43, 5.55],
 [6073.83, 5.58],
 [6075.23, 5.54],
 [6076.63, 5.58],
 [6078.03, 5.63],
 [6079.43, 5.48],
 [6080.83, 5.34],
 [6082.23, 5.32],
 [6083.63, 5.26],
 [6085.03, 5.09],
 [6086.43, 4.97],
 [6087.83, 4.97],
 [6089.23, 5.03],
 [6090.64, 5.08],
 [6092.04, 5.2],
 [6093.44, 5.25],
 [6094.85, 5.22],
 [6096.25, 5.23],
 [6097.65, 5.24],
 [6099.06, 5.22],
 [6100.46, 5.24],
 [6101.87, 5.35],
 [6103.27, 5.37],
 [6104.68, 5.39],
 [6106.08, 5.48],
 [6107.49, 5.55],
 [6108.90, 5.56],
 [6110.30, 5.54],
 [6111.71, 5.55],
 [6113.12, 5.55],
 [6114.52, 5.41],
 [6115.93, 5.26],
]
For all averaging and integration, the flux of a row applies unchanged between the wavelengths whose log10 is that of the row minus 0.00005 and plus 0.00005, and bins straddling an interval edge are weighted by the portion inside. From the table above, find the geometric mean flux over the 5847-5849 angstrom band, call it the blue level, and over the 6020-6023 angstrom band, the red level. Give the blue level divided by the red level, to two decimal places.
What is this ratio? 1.00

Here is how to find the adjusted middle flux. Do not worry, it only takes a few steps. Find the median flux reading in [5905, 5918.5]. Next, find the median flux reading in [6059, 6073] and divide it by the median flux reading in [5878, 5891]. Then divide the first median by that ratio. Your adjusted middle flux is 5.30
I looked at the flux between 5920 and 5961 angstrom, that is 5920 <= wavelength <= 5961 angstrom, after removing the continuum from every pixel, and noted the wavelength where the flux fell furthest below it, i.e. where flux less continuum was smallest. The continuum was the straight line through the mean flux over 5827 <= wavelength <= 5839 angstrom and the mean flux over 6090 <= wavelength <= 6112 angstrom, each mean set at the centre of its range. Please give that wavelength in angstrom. 5960.23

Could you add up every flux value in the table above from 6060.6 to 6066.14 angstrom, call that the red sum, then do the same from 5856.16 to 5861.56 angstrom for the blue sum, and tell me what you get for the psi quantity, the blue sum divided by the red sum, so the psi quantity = 1.09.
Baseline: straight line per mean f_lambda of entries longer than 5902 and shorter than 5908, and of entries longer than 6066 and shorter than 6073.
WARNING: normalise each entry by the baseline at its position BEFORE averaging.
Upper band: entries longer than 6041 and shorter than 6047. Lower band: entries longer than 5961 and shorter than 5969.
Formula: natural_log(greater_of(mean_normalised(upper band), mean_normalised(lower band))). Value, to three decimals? 0.057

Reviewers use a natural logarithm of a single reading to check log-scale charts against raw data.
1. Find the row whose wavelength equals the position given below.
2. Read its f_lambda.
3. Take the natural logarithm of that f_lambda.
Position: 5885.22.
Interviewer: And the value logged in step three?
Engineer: 1.65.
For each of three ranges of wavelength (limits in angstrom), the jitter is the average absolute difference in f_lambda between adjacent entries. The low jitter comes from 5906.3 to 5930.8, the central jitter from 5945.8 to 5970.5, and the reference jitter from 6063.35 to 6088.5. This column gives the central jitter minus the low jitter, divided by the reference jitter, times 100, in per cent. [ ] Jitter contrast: -10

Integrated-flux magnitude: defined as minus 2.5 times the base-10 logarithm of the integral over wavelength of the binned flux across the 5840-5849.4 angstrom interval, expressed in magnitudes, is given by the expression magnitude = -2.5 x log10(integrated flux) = -4.3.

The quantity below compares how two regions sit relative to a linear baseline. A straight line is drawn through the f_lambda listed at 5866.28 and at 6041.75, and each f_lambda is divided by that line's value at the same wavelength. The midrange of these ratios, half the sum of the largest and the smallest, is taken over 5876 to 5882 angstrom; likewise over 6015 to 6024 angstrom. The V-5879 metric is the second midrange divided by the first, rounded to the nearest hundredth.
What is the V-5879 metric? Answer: 1.01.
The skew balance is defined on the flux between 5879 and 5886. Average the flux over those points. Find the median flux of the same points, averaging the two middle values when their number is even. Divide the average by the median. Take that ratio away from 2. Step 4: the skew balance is 1.00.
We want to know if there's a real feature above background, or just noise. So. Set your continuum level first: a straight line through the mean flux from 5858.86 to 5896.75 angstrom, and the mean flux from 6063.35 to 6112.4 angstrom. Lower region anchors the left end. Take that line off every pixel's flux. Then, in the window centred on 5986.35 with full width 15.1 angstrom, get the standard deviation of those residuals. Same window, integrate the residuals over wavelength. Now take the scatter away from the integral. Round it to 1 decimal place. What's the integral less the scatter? 0.4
